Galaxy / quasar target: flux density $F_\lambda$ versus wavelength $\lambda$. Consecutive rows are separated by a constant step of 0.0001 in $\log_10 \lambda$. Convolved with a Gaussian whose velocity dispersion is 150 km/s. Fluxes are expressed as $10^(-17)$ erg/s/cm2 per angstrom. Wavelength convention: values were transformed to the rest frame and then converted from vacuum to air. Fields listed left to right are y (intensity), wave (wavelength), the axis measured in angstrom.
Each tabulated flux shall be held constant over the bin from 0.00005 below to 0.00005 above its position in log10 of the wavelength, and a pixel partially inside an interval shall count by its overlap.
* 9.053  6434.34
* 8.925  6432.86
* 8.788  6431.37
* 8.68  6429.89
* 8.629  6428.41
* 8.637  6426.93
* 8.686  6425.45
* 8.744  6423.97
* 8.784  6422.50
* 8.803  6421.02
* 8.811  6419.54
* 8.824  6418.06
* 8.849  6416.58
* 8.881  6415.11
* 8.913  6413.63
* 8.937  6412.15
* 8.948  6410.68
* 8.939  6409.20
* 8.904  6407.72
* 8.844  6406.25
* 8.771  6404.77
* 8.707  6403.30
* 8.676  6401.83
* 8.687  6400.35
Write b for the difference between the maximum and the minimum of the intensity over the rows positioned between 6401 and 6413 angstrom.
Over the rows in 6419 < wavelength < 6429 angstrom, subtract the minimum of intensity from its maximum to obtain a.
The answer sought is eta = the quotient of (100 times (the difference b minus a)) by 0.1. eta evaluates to 90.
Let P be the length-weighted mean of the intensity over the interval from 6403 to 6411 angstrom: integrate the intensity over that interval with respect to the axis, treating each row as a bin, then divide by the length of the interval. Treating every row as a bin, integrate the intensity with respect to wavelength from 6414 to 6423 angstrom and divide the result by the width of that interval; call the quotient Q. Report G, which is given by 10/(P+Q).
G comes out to 0.566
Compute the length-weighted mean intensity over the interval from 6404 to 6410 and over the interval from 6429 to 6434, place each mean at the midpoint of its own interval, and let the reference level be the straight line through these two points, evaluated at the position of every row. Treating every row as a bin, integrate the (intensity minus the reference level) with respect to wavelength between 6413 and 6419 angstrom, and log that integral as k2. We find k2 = 0.16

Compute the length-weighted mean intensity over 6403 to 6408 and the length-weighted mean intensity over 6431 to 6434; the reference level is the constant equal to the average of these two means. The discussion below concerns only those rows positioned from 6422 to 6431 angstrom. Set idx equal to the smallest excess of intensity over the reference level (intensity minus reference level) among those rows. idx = -0.21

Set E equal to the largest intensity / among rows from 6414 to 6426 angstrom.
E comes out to 8.881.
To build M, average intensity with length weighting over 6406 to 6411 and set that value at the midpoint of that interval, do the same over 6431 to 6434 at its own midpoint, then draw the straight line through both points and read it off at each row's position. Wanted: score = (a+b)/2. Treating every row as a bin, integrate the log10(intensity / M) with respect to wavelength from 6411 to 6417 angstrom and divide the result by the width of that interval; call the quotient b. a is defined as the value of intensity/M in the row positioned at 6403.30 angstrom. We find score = 0.488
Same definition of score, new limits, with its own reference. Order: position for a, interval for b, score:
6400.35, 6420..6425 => 0.484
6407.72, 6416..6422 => 0.498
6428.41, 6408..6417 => 0.486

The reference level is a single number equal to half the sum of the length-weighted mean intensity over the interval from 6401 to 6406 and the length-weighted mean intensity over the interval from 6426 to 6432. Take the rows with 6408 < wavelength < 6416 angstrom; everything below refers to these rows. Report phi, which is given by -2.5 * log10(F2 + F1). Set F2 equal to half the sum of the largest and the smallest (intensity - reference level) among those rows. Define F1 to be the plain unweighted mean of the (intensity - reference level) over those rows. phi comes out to 0.92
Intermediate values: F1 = 0.22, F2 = 0.21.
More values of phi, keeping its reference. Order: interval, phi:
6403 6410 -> 1.52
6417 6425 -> 1.93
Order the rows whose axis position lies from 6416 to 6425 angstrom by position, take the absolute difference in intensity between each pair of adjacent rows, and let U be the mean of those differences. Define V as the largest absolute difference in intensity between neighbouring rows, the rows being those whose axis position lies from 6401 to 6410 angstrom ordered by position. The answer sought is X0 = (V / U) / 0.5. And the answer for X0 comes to 7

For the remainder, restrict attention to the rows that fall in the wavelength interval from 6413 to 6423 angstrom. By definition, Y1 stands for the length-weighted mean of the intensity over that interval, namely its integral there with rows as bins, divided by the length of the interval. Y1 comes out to 8.84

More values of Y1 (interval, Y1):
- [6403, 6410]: 8.84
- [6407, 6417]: 8.91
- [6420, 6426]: 8.77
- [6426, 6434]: 8.74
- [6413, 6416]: 8.91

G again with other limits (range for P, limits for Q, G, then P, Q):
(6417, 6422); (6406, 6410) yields 0.565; 8.80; 8.90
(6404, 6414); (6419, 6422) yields 0.565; 8.89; 8.80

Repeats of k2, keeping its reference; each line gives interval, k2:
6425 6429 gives -0.65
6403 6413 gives 0.15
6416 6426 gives -0.39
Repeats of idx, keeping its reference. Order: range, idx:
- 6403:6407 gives -0.13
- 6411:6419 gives -0.02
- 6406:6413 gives 0.00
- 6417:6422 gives -0.04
